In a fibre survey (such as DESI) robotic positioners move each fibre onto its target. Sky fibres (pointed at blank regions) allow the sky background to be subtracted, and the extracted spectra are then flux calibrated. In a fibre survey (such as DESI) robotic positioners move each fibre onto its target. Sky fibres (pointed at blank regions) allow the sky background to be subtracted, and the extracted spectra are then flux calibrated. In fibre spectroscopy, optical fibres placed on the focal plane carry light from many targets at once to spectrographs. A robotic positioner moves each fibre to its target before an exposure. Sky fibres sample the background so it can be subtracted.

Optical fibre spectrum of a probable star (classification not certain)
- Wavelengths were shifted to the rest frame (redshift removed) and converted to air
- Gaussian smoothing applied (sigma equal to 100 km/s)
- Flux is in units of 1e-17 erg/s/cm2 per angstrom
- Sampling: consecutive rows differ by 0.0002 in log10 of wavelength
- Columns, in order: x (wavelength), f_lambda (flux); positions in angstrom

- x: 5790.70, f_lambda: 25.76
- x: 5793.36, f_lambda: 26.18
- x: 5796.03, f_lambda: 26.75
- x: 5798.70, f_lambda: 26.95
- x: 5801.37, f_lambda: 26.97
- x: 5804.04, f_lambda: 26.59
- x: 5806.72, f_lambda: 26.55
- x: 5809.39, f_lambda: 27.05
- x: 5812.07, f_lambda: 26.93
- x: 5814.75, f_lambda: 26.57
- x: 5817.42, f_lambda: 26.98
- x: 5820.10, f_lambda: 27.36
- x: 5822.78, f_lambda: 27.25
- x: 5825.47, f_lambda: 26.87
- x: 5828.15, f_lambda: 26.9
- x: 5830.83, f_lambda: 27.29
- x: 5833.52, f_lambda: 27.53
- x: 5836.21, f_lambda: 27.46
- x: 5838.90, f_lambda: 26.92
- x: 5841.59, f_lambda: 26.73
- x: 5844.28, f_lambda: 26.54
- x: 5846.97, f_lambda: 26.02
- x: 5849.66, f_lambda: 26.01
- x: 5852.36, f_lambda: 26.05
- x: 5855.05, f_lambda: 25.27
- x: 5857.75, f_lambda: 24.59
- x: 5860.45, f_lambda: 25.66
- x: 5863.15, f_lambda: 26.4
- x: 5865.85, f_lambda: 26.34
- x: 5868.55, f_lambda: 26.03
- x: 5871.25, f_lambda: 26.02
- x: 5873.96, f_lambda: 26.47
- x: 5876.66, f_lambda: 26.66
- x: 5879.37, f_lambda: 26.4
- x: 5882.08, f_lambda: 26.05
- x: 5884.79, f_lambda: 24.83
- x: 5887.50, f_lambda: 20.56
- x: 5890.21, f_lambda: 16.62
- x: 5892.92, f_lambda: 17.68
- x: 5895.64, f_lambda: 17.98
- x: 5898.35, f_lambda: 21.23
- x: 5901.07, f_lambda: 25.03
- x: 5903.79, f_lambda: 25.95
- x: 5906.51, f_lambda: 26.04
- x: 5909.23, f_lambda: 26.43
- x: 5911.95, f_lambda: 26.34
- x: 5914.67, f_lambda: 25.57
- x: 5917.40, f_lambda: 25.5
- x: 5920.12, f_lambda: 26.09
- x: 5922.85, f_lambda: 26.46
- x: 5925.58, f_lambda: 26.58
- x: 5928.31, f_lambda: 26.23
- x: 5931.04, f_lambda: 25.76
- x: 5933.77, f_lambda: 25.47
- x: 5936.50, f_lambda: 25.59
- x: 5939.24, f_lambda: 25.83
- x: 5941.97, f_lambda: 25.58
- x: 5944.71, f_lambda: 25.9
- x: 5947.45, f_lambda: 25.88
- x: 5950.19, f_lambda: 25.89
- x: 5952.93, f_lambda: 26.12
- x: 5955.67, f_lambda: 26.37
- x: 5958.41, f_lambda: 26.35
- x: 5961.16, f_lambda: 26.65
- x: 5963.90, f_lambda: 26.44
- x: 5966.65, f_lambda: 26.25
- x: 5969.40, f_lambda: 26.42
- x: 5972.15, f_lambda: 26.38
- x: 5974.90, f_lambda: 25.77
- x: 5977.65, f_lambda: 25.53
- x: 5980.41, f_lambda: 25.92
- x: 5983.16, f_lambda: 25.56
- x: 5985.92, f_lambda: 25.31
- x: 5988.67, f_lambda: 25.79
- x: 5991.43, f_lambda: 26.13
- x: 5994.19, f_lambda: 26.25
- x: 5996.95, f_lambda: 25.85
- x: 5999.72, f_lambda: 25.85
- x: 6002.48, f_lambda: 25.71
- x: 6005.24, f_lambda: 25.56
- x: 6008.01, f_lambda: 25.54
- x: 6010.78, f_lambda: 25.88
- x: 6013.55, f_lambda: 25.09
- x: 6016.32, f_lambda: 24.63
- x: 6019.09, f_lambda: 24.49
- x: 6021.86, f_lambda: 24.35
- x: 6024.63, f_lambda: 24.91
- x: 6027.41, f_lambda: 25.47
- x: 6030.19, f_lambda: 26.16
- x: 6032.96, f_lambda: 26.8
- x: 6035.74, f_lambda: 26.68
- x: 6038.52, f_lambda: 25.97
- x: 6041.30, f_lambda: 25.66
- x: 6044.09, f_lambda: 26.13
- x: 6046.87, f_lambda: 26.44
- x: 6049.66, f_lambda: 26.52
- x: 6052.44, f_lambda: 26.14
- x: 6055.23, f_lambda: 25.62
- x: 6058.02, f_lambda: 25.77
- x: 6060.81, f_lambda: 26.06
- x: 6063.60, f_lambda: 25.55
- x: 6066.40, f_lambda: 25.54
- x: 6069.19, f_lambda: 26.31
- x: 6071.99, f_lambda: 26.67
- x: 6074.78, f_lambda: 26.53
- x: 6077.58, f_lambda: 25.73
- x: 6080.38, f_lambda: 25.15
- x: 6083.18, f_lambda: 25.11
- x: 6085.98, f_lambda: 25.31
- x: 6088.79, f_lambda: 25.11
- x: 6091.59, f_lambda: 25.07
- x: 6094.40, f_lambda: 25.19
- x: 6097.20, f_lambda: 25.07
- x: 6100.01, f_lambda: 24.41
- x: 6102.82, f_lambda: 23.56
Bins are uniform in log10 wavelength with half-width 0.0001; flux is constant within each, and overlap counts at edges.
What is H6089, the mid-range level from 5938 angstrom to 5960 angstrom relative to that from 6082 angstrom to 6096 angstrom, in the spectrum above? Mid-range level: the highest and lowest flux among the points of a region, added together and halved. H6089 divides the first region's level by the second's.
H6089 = 1.031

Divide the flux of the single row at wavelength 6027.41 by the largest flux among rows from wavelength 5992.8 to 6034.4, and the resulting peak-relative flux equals 0.95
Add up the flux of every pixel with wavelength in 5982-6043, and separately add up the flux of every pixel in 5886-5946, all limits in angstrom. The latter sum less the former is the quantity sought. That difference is -29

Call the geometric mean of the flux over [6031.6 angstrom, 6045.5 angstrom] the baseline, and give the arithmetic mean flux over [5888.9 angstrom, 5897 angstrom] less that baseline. -8.8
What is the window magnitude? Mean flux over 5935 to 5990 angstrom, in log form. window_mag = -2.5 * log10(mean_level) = -3.54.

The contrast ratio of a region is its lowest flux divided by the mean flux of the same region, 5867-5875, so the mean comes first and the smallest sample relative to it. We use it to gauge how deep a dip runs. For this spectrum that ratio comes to 0.994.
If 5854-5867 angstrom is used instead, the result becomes 0.959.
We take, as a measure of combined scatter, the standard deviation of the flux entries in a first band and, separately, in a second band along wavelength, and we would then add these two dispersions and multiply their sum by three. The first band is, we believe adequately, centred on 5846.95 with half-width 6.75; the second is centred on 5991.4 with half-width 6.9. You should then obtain 2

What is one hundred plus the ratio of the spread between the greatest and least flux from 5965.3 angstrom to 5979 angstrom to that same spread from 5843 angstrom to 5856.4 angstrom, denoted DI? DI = 101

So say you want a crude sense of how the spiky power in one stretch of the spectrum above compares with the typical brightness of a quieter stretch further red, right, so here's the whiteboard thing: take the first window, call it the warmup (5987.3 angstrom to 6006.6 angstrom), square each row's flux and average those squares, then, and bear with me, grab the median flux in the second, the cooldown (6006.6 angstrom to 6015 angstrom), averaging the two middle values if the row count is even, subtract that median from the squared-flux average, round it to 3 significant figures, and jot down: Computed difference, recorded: 644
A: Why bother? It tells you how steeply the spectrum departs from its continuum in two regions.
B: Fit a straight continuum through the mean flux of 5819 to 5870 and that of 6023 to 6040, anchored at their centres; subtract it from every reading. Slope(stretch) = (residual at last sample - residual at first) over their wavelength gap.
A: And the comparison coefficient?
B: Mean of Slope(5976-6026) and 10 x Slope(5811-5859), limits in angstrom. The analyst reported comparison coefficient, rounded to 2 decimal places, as -0.25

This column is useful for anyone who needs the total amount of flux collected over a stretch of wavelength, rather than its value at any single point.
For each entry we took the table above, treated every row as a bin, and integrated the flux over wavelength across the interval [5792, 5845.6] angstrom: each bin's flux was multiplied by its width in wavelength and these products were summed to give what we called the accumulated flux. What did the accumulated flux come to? 1443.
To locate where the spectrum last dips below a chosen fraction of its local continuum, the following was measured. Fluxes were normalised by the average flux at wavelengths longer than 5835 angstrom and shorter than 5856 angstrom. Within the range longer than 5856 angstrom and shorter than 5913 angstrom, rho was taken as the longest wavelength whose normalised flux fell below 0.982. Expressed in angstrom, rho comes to 5901.07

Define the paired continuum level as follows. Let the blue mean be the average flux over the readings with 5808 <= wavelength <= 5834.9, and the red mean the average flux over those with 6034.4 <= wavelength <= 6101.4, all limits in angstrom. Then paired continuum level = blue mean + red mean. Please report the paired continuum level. 52.8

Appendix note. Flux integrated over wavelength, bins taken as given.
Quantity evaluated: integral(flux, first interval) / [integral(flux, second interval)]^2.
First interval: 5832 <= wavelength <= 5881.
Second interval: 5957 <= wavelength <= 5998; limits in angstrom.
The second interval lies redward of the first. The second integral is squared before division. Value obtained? 0.0011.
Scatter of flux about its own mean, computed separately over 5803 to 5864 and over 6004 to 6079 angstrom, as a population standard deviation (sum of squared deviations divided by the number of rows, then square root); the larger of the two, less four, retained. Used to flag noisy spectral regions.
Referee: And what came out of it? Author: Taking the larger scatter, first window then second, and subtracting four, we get -3.3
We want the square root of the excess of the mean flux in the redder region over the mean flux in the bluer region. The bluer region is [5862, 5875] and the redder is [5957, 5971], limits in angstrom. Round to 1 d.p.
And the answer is 0.4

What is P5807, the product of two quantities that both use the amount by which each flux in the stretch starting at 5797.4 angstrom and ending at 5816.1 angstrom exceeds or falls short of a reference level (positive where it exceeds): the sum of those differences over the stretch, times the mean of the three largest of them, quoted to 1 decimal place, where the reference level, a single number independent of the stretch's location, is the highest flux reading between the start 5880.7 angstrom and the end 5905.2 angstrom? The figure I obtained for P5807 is 4.9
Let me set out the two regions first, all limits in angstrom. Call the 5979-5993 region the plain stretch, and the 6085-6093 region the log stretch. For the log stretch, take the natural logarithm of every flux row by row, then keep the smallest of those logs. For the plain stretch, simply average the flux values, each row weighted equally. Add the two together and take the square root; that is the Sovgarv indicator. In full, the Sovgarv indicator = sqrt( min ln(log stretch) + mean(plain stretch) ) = 5.38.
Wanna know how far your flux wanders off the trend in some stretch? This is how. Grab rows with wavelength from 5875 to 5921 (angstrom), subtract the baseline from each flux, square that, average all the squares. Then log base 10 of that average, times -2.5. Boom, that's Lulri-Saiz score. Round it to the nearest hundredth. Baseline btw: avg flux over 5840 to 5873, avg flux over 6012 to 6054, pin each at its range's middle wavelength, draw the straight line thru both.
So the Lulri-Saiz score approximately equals -3.01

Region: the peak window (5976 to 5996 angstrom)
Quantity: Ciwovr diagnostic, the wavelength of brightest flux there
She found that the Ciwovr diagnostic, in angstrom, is 5994.19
